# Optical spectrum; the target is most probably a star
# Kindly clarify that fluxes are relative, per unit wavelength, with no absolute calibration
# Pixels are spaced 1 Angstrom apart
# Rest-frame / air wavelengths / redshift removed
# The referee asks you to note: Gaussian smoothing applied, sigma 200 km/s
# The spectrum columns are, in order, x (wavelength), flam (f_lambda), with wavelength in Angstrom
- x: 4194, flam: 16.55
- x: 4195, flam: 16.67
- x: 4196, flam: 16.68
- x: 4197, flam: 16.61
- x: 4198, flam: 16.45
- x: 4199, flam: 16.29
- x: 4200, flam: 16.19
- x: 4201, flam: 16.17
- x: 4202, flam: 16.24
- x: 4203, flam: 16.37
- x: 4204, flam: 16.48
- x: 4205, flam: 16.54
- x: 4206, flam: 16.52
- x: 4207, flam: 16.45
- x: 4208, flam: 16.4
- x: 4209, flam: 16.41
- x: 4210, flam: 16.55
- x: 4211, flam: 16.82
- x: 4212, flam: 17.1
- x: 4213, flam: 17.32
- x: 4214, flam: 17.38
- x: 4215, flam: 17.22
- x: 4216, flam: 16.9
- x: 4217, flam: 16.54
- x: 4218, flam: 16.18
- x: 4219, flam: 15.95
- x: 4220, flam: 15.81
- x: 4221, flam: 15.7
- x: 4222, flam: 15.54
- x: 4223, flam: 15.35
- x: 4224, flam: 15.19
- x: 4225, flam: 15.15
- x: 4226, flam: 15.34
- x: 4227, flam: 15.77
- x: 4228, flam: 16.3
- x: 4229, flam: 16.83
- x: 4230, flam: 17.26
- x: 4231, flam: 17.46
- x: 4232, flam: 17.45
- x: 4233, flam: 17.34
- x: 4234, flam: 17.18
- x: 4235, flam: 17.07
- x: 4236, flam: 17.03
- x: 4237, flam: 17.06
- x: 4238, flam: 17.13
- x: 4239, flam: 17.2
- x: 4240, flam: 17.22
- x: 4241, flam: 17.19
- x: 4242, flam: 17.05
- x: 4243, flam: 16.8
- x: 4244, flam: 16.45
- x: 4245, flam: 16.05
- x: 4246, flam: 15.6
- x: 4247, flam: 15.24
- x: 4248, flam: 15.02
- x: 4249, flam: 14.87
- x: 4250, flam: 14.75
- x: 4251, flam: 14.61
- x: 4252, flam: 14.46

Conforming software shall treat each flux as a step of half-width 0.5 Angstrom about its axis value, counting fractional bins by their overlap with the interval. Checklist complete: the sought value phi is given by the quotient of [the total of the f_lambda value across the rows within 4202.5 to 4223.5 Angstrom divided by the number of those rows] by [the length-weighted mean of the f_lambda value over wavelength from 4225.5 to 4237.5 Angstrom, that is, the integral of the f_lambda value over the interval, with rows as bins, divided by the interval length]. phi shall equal 0.98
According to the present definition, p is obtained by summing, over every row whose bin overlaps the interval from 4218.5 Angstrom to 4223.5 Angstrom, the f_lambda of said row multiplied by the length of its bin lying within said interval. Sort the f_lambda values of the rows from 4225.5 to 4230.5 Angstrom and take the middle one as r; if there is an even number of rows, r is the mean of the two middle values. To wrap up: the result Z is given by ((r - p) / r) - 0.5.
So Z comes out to -4.31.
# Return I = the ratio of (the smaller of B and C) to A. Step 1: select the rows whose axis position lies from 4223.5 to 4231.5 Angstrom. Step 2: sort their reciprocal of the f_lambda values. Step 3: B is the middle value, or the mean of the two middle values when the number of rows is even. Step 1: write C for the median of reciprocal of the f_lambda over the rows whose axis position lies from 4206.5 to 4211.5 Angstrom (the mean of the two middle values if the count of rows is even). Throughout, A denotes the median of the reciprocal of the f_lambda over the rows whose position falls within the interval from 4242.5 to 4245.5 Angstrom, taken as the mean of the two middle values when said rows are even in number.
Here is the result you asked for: 1.00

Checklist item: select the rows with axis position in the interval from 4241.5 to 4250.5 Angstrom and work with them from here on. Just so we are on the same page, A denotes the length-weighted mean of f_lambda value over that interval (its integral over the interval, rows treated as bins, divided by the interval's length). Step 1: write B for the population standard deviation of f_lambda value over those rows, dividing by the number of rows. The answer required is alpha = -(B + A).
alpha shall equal -16.6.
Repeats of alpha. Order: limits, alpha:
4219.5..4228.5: -15.9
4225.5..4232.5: -17.4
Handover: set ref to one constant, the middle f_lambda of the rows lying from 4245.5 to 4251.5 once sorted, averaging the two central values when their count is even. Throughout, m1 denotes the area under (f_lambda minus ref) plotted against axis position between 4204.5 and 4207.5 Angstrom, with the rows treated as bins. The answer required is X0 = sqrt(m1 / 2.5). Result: 1.4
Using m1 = 4.7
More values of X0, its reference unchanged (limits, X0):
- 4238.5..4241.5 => 1.6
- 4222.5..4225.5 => 0.6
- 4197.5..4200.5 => 1.3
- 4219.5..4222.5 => 0.9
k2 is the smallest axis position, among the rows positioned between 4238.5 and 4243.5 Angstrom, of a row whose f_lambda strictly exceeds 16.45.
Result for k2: 4239 Angstrom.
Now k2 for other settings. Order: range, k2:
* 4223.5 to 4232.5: 4229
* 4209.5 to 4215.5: 4210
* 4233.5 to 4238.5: 4234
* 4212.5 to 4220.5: 4213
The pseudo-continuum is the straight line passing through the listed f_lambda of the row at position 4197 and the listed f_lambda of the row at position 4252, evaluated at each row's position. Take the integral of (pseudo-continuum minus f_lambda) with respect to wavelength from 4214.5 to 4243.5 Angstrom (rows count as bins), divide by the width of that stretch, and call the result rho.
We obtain -1.2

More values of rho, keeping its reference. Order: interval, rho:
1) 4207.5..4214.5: -0.8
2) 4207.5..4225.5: -0.5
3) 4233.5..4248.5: -1.7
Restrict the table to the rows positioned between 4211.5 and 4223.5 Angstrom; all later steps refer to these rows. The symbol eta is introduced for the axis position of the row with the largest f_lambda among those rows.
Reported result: 4214 Angstrom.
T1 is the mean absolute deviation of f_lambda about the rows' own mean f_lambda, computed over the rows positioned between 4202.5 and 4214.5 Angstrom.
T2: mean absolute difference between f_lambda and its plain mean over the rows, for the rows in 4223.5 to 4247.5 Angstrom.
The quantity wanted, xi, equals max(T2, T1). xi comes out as 0.69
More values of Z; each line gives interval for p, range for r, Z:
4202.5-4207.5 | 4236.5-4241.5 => -4.29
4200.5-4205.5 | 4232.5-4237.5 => -4.29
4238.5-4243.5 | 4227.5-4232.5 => -4.45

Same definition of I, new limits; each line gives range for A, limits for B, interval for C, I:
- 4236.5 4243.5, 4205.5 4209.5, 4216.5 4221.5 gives 1.04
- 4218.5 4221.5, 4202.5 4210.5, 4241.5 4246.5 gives 0.96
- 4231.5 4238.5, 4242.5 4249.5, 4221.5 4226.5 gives 1.10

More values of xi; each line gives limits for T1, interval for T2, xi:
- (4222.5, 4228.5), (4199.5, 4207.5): 0.35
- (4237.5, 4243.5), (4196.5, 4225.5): 0.43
